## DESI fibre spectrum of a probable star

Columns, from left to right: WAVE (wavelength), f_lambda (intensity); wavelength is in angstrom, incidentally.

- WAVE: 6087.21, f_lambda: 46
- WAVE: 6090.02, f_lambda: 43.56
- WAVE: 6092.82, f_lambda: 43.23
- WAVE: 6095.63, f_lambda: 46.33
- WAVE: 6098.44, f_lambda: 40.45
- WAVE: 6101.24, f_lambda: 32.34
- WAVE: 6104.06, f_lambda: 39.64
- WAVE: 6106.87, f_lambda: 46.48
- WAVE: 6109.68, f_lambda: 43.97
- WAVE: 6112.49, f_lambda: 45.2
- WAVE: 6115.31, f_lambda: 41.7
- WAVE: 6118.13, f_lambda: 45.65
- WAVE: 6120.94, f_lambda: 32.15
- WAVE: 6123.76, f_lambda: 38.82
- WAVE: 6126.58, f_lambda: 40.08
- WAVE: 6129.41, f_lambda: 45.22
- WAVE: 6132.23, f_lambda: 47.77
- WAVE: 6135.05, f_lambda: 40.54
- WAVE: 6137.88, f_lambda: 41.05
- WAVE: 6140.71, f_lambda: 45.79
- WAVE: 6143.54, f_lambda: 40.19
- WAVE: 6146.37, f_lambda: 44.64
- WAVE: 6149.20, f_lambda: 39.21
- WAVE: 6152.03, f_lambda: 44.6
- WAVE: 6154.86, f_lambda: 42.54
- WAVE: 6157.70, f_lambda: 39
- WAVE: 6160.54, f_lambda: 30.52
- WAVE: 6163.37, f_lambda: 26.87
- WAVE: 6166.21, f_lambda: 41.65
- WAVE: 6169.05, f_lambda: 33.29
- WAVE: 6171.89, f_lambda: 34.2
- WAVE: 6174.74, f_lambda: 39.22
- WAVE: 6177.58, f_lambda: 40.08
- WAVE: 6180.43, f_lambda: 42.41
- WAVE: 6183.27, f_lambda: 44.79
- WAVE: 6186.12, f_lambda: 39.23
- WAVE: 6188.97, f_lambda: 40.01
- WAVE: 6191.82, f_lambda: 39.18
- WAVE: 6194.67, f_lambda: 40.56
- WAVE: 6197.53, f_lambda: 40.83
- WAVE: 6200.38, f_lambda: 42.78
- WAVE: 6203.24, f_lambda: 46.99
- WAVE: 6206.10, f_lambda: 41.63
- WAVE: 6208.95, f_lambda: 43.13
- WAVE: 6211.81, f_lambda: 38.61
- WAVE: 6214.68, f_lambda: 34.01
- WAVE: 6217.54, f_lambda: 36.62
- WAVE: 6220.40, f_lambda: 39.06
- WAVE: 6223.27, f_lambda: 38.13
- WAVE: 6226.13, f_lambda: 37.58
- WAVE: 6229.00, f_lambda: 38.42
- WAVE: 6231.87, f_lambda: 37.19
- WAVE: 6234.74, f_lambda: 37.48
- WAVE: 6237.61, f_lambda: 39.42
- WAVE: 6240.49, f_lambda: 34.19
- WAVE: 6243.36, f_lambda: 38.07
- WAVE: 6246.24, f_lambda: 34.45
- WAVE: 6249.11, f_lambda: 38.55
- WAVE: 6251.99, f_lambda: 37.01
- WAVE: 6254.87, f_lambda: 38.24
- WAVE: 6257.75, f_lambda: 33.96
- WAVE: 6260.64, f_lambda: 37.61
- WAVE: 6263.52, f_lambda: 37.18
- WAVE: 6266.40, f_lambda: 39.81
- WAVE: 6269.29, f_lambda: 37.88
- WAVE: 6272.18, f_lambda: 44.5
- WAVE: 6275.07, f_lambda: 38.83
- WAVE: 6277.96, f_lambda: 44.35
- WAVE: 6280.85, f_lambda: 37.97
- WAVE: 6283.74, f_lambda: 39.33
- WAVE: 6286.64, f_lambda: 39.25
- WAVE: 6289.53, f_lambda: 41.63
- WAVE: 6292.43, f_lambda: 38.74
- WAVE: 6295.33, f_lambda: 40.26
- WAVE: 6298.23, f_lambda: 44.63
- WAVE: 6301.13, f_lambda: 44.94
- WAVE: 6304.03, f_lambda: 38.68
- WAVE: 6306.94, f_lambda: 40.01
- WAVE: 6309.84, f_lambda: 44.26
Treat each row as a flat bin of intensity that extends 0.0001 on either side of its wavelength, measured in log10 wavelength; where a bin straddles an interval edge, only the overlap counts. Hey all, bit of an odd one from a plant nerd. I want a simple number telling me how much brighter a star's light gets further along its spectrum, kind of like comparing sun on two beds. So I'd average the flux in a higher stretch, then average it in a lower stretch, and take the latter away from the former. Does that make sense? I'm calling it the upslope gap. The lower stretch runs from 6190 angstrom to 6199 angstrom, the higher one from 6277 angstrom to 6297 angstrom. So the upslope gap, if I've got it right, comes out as 0.0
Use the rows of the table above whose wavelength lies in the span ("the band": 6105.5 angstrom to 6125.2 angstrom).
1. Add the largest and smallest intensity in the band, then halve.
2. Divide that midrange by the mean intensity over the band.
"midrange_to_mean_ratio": 0.94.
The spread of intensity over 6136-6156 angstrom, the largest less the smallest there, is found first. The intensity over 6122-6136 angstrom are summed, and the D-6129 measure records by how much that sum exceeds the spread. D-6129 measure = 206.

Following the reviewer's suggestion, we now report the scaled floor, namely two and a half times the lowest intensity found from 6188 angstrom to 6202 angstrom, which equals 98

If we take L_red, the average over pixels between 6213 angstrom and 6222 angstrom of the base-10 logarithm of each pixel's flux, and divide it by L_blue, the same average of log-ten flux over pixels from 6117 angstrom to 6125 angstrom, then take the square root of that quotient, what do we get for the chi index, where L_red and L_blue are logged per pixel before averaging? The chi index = 0.99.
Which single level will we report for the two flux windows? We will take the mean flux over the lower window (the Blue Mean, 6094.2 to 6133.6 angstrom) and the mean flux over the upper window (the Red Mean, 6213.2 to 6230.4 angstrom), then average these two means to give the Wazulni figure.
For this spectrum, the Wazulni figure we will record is 39.6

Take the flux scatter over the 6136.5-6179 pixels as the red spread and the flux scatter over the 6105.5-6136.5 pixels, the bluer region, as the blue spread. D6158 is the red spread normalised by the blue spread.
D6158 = 1.2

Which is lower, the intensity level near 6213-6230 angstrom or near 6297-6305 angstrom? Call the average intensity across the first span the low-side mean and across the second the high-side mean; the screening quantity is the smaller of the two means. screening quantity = 37.3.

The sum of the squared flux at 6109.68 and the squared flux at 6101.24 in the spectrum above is 2979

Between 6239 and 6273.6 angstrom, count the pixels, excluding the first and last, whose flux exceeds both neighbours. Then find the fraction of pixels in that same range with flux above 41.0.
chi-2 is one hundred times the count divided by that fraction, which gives 6000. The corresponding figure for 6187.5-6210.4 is 200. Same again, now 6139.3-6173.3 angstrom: 720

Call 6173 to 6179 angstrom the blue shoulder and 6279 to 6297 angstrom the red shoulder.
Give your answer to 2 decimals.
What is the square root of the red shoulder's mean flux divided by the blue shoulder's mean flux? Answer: 1.00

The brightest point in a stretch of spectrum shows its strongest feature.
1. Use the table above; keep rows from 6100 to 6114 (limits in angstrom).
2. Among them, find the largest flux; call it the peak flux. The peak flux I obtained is 46.48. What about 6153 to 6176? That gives 42.54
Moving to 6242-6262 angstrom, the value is 38.55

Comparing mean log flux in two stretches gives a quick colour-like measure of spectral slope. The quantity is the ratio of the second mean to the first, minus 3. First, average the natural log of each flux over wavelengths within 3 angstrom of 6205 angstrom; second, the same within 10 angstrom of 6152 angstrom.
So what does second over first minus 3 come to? -2.03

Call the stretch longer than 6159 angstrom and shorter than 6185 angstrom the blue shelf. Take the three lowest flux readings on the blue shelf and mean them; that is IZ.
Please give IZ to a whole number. 30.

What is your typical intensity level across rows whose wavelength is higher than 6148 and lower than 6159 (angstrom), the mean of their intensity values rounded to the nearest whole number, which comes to 41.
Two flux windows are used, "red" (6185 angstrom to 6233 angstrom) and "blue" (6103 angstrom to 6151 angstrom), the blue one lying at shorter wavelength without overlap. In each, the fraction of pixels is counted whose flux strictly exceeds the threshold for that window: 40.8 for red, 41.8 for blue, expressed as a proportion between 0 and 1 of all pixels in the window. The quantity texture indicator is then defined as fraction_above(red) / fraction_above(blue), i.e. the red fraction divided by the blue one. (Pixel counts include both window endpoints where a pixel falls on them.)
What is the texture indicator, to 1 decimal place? 0.6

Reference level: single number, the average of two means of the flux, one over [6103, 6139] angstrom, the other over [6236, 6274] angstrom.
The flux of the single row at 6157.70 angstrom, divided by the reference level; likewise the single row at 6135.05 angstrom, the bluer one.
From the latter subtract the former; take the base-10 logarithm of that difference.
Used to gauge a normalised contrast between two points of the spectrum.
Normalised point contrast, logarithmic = -1.41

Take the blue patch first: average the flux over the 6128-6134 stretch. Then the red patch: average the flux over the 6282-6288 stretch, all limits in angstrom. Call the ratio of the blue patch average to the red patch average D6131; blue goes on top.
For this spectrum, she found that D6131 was 1.18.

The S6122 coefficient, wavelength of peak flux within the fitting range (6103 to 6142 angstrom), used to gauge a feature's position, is 6132.23 angstrom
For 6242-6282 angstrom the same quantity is 6272.18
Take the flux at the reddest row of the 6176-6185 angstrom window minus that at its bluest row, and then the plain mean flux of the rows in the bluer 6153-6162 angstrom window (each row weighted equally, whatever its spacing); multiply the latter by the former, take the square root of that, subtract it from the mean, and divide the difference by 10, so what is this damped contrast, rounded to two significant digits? 2.4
